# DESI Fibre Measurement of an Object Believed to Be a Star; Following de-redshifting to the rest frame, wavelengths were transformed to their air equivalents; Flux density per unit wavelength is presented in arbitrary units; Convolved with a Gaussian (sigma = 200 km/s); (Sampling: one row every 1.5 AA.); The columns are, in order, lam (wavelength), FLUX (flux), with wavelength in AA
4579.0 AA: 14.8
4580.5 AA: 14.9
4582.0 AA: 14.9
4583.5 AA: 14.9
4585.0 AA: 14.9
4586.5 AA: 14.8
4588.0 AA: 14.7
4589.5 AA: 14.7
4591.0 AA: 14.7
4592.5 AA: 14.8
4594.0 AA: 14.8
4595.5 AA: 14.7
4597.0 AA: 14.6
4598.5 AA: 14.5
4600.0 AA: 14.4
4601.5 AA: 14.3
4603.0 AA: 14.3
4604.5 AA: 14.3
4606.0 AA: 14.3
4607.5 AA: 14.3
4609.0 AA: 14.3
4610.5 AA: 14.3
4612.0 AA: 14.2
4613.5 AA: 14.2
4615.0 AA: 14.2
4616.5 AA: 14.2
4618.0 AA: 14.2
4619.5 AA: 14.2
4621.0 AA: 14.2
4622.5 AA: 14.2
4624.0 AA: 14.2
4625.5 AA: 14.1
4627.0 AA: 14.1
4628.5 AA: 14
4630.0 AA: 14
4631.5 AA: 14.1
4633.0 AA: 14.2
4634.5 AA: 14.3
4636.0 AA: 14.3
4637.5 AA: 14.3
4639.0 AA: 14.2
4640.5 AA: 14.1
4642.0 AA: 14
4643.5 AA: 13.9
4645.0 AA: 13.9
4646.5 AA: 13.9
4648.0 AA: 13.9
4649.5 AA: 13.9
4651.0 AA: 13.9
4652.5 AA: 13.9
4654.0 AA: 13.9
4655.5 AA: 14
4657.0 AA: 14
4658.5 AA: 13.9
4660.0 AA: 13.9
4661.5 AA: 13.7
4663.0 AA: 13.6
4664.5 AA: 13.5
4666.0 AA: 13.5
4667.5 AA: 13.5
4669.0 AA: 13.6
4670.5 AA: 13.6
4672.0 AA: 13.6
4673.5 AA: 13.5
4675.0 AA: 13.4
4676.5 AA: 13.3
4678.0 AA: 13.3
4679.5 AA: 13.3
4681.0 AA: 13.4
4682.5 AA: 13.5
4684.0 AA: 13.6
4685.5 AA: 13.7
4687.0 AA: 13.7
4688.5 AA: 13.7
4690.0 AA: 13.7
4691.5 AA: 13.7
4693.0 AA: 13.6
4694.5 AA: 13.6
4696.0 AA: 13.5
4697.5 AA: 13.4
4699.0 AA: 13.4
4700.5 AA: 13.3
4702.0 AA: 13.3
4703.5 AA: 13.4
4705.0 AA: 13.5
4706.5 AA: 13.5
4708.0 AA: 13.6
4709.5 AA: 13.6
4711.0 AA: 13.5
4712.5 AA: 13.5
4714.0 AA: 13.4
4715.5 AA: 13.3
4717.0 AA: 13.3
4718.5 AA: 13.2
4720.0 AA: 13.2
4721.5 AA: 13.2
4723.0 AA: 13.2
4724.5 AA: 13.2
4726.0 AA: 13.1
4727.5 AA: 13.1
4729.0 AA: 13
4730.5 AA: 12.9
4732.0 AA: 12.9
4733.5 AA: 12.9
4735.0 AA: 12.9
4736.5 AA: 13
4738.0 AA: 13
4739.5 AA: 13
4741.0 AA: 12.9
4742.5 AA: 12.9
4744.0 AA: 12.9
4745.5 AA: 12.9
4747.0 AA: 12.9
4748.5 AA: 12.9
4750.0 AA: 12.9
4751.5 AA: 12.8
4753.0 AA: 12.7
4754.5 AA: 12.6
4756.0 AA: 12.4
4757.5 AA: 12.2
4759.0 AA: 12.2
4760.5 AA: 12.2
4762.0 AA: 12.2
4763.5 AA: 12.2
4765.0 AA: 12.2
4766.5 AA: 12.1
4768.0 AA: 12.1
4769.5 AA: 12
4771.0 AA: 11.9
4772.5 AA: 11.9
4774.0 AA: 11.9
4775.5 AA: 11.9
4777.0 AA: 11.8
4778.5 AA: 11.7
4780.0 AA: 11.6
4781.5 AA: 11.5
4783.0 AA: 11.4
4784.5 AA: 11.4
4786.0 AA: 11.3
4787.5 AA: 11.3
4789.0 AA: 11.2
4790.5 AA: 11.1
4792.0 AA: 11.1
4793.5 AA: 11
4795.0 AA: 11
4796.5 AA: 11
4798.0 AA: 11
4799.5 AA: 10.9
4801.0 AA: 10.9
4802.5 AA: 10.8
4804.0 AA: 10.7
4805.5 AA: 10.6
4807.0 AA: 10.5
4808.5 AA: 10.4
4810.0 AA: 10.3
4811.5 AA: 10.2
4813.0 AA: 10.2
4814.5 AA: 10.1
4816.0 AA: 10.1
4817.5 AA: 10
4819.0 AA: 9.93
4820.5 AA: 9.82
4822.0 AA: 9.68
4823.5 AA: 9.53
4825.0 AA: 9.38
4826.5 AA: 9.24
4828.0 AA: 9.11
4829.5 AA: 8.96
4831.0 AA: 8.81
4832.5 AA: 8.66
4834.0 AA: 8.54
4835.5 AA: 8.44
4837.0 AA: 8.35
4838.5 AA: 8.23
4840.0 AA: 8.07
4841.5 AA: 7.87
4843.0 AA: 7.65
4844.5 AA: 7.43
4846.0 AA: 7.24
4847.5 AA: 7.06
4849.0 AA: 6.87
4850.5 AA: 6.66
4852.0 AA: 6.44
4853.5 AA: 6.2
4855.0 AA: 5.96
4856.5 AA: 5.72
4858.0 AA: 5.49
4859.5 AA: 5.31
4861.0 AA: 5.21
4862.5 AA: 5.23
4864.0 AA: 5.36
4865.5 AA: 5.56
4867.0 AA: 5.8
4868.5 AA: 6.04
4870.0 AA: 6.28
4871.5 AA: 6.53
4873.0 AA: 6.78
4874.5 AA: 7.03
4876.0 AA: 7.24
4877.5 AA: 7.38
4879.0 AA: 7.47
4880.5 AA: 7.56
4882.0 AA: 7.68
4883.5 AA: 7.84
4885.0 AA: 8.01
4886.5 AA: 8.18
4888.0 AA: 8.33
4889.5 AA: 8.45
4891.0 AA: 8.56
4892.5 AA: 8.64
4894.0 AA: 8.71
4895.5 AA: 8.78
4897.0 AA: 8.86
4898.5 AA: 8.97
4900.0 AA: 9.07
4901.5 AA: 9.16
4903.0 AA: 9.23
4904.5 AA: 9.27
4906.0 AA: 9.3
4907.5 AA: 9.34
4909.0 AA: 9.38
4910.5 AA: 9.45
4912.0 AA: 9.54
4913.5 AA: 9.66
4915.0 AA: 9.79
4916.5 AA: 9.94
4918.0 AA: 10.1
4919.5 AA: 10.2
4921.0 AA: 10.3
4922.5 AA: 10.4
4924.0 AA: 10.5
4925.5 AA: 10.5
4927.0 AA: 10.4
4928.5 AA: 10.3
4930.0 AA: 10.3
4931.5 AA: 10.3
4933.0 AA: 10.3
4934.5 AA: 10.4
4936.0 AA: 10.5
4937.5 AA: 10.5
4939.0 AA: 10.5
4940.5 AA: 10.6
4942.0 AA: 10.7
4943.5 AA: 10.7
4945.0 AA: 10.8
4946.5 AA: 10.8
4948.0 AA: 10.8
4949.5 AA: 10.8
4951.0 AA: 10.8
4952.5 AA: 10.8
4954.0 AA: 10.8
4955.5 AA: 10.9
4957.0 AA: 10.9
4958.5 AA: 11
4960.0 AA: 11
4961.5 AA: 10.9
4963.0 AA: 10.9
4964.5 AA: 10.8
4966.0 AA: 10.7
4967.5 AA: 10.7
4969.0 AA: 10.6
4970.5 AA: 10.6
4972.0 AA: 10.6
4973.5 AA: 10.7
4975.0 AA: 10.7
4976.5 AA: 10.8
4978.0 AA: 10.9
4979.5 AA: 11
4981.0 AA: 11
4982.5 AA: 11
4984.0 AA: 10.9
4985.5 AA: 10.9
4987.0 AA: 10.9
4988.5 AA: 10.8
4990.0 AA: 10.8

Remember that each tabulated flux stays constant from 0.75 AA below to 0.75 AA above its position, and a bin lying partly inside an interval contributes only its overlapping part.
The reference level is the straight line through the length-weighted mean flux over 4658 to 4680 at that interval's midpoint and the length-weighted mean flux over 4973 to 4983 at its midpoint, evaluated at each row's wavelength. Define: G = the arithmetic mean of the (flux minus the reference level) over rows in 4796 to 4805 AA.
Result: -2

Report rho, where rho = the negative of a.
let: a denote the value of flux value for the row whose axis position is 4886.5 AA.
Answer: -8.2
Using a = 8.18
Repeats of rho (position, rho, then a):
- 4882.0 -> -7.7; 7.68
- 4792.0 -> -11.1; 11.1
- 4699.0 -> -13.4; 13.4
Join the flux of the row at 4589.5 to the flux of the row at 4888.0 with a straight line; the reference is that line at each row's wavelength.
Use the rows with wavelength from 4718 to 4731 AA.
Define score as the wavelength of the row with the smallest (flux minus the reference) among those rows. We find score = 4730.5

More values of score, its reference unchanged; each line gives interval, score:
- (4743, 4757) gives 4756.0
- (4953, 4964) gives 4954.0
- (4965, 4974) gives 4969.0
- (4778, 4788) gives 4786.0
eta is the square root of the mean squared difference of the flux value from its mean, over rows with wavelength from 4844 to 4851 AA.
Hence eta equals 0.27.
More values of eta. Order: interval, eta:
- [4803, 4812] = 0.17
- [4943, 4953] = 0.03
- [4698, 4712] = 0.11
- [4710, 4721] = 0.12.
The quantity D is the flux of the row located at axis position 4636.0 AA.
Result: 14.3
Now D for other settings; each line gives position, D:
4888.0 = 8.33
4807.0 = 10.5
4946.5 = 10.8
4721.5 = 13.2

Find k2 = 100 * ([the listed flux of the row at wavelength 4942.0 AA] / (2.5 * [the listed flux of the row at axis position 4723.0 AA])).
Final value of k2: 32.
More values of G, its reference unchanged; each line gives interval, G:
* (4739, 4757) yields 0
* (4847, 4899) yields -5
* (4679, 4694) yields 0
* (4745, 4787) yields -1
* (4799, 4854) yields -3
